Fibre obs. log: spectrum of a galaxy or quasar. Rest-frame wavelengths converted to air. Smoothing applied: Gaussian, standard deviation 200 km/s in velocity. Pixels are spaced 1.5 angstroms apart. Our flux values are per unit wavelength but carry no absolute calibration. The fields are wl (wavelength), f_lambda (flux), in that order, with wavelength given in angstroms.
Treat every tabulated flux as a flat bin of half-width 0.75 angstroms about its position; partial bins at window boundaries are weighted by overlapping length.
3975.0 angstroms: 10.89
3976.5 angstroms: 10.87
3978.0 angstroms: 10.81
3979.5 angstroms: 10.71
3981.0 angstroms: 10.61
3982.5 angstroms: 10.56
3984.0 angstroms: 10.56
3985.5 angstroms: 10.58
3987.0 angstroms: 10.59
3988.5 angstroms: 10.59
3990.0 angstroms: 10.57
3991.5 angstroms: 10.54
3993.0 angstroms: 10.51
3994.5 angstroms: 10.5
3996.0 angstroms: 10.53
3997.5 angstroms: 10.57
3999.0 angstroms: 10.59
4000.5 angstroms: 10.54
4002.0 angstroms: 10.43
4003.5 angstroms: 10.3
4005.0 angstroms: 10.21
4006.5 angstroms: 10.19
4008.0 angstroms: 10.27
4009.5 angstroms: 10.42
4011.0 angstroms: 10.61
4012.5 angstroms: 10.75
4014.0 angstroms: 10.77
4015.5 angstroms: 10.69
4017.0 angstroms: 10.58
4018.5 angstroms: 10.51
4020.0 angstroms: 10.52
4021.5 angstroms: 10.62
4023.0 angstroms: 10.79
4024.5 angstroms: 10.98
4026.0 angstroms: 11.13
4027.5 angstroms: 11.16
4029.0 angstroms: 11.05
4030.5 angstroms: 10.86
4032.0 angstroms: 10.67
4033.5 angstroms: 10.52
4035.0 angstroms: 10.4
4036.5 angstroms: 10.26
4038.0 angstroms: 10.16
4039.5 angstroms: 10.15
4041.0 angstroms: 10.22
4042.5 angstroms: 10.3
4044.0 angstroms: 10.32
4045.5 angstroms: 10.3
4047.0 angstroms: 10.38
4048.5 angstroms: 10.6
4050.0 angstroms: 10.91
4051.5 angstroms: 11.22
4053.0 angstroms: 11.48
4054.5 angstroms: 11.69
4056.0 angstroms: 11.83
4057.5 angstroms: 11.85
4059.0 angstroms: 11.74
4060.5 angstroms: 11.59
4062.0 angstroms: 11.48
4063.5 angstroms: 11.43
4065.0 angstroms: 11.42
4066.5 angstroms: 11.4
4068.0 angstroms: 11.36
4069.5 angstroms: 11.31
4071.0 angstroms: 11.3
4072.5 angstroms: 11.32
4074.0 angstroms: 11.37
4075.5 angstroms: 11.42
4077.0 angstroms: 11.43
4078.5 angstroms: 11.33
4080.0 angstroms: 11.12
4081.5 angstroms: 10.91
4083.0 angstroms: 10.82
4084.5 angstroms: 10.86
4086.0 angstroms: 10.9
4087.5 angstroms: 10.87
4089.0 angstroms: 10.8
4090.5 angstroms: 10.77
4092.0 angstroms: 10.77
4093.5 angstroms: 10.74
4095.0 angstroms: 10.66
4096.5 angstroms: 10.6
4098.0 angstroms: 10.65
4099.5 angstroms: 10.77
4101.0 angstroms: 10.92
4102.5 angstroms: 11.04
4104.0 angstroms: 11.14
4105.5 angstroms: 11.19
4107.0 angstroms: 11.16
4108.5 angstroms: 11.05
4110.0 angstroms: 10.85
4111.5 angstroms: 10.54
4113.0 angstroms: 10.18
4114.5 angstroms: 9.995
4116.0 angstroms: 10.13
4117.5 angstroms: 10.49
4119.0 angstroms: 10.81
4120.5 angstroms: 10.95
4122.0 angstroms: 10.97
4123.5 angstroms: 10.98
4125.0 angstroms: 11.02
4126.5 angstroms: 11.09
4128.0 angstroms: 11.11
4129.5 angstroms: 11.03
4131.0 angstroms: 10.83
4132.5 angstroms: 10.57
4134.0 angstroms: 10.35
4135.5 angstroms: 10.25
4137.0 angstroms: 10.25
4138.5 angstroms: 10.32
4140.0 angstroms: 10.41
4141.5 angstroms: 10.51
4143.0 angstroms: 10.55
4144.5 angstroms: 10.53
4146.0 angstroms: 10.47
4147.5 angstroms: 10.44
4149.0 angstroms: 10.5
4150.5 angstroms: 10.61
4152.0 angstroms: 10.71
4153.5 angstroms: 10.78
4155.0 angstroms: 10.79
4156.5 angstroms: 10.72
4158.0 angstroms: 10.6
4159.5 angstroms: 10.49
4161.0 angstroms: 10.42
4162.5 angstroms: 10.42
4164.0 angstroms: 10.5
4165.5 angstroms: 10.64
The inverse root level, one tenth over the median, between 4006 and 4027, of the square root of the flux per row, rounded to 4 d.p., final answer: 0.0307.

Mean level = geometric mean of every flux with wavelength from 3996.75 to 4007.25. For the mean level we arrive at 10.4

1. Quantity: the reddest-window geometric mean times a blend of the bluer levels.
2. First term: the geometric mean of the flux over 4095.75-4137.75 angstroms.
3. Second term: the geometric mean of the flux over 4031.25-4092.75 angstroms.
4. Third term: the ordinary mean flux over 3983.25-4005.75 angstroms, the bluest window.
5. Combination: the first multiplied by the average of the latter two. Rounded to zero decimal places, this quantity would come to 115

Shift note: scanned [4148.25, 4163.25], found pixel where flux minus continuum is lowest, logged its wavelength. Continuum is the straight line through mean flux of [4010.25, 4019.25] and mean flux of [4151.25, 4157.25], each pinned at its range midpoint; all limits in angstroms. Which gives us 4162.5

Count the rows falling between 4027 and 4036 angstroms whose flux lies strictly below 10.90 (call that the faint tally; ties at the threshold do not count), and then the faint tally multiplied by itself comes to 16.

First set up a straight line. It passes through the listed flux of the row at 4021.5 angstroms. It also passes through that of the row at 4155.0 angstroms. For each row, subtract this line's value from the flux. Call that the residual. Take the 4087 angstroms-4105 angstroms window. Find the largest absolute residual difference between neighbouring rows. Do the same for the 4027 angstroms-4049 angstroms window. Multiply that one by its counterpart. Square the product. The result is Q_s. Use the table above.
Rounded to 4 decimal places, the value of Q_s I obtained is 0.0010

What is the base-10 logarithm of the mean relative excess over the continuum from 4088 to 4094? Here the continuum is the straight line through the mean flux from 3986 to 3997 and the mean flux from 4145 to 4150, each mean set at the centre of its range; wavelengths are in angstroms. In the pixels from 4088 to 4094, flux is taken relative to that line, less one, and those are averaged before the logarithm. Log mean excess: -1.6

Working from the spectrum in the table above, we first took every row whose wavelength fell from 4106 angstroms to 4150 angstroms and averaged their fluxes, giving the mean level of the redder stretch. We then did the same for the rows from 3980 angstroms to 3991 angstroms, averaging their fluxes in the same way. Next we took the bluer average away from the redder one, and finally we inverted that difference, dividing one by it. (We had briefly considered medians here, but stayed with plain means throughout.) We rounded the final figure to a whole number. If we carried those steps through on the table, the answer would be 19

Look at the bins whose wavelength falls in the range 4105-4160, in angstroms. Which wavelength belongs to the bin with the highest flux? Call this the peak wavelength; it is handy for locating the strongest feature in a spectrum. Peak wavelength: 4105.5 angstroms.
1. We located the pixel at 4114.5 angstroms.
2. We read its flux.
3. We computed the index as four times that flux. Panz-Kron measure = 40.0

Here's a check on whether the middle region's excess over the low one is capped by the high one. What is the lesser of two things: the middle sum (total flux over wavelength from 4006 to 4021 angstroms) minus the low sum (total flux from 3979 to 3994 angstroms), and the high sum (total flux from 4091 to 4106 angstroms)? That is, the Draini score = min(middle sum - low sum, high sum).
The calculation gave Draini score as -1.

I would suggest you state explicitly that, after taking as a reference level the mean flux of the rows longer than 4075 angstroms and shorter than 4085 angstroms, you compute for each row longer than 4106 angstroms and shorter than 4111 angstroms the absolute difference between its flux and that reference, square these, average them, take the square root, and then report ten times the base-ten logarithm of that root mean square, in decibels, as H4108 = -7.8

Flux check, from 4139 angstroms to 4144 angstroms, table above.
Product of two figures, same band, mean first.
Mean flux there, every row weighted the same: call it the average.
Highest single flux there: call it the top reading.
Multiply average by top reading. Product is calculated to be 111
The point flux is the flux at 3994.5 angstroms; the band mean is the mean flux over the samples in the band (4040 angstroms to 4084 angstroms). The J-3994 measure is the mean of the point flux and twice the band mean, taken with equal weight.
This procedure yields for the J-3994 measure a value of 16.4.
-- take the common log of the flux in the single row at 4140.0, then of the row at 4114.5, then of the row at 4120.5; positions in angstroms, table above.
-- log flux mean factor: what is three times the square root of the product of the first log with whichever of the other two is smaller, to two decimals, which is 3.03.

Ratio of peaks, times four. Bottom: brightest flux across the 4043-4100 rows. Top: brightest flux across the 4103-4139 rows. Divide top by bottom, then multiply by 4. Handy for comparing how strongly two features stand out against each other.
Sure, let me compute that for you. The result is 3.78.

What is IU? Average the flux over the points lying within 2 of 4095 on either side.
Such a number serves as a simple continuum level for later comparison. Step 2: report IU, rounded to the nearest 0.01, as 10.67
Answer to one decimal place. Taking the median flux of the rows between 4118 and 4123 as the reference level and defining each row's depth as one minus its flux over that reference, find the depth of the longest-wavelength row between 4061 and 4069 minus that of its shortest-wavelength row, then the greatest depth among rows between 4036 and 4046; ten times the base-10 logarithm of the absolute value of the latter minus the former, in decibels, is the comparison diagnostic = -12.1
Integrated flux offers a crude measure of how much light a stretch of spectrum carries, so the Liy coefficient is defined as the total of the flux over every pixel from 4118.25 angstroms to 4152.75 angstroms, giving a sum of 245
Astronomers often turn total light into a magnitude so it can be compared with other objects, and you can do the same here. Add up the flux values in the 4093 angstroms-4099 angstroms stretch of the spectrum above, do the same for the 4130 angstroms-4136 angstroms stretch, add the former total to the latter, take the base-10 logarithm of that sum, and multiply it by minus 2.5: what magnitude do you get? -4.82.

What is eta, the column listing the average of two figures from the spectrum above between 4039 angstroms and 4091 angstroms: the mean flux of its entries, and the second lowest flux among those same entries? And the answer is 10.7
